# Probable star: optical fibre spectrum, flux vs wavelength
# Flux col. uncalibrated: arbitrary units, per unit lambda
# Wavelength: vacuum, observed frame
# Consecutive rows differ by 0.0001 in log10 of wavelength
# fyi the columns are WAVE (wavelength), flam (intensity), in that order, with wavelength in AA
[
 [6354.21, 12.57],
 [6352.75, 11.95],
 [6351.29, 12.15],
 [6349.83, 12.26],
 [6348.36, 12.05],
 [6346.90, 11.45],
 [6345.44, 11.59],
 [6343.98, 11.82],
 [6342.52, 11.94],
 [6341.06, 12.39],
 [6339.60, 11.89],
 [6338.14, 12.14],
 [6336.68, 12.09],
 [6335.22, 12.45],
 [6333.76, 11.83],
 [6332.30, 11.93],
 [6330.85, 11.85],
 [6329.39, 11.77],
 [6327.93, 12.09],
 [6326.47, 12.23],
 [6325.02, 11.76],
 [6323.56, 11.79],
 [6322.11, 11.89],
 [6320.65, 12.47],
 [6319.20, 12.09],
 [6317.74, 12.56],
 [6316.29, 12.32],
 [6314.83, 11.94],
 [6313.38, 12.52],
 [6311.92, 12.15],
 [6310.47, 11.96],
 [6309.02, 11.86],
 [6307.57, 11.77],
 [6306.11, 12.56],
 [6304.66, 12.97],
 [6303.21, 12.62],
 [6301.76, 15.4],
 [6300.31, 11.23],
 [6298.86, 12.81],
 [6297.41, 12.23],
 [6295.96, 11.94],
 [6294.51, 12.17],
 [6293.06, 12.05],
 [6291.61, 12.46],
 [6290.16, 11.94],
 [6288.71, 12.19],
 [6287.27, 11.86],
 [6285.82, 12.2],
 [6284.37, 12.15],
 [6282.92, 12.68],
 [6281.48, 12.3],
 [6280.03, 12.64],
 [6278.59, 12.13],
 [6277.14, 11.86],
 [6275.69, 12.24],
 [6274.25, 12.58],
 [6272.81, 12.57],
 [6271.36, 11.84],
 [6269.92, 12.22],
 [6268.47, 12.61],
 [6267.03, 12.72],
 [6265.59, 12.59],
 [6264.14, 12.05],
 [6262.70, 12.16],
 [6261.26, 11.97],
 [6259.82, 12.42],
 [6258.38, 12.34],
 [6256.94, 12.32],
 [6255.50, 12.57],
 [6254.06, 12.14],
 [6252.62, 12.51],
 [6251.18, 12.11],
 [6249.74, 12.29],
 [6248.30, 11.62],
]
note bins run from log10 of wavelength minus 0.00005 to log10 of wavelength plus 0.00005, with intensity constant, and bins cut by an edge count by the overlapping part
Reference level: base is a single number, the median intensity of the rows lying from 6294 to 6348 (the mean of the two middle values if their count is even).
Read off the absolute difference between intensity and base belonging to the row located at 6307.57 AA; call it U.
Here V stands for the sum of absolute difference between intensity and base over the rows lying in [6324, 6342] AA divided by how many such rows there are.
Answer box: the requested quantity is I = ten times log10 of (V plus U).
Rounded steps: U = 0.32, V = 0.20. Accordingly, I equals -2.9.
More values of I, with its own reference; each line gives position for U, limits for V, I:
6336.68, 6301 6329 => -3.5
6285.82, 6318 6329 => -5.2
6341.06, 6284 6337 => -1.9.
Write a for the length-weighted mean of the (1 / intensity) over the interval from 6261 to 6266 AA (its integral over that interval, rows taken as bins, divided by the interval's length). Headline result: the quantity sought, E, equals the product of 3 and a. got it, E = 0.246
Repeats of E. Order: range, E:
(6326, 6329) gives 0.247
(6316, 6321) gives 0.243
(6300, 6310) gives 0.239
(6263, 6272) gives 0.243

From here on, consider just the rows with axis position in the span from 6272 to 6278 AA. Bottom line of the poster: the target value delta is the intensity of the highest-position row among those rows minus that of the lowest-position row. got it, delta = -0.7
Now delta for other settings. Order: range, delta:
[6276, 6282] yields 0.4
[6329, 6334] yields 0.1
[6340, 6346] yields -0.8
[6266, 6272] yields -0.9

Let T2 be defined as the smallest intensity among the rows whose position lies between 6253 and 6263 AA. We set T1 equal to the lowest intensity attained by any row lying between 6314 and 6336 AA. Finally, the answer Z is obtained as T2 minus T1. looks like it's 0.21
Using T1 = 11.76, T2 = 11.97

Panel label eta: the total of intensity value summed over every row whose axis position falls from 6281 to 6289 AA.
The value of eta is 73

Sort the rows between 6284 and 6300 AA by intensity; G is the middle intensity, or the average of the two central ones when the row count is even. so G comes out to 12.2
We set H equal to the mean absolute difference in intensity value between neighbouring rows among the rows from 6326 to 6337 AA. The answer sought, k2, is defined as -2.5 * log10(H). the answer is 1.5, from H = 0.24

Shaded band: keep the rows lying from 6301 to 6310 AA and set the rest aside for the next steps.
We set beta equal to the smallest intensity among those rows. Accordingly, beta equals 11.77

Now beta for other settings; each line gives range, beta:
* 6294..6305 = 11.23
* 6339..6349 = 11.45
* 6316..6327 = 11.76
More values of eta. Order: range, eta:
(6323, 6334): 95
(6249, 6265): 135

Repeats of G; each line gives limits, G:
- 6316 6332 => 12.1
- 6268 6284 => 12.3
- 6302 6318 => 12.3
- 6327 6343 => 11.9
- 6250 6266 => 12.3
